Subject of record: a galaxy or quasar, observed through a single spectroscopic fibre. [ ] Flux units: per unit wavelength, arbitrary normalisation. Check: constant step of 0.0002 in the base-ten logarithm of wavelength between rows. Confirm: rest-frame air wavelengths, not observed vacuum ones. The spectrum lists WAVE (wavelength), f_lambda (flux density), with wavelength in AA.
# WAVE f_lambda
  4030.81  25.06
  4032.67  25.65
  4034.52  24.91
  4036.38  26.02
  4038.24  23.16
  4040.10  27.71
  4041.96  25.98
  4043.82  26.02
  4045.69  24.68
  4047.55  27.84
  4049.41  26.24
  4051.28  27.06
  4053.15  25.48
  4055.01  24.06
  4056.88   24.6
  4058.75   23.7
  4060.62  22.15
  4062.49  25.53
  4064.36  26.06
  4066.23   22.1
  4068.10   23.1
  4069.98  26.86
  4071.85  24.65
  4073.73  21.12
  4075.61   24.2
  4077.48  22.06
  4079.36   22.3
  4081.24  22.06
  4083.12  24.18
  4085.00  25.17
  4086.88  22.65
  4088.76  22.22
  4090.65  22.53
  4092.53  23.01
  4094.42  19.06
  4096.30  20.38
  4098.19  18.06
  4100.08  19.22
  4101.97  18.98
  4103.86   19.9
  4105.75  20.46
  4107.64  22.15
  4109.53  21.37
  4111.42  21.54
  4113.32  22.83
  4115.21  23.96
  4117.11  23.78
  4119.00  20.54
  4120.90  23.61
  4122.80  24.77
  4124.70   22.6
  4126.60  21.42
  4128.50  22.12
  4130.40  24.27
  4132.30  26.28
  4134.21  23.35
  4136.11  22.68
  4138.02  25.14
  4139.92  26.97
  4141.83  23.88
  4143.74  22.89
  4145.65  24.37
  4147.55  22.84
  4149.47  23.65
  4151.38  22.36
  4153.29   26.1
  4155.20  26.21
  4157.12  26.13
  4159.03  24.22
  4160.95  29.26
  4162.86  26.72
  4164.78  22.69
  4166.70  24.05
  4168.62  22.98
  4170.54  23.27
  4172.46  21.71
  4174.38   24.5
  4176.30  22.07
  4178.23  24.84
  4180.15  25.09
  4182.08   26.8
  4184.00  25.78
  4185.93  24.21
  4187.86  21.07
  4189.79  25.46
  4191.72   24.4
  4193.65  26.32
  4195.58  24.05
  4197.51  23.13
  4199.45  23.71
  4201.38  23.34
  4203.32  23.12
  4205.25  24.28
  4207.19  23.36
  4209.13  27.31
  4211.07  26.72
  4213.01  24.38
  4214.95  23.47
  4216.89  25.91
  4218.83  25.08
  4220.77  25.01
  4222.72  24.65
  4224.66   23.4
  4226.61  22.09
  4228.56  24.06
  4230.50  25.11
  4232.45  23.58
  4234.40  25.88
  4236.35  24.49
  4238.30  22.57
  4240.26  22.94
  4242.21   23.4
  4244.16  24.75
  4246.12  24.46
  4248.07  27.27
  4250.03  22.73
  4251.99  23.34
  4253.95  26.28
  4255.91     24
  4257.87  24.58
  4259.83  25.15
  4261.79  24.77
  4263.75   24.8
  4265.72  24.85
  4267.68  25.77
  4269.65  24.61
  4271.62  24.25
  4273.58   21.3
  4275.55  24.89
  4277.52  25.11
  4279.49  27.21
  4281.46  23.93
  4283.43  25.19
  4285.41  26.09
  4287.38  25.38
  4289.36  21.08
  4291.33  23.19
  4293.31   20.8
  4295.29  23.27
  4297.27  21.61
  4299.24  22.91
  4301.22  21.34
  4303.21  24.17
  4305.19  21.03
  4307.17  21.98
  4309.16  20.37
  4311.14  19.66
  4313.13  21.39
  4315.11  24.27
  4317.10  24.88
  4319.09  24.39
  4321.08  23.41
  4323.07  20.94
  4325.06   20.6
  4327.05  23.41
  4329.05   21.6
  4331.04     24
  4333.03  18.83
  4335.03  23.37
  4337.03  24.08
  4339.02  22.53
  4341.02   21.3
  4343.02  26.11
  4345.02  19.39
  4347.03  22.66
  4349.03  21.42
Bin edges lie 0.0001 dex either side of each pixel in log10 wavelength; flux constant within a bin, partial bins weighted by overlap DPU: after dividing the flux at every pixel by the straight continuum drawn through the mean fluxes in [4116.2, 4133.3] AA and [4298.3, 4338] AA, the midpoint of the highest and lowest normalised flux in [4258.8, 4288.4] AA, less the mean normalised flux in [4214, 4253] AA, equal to 0.012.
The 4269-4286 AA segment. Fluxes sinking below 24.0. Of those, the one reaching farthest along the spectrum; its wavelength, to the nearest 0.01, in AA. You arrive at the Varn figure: 4281.46 AA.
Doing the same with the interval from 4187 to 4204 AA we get 4203.32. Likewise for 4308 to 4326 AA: 4325.06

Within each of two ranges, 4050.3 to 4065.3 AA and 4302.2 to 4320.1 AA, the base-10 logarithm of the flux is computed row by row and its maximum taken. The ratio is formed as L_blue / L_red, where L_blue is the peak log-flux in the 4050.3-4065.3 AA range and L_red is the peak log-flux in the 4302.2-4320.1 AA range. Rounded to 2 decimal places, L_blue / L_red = 1.03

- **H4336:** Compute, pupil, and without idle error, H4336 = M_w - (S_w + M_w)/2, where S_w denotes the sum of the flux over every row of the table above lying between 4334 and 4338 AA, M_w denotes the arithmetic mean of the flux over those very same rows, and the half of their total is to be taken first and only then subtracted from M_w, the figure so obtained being -12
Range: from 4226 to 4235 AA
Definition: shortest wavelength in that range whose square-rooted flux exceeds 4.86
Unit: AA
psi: 4228.56 AA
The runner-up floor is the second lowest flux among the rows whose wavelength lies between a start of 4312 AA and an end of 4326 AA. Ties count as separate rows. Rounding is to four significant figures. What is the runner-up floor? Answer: 20.94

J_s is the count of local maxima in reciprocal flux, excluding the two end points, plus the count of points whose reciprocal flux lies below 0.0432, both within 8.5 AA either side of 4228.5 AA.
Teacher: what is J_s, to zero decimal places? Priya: 10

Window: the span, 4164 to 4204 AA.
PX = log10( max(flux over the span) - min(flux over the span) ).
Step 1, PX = 0.76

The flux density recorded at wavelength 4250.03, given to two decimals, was 22.73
